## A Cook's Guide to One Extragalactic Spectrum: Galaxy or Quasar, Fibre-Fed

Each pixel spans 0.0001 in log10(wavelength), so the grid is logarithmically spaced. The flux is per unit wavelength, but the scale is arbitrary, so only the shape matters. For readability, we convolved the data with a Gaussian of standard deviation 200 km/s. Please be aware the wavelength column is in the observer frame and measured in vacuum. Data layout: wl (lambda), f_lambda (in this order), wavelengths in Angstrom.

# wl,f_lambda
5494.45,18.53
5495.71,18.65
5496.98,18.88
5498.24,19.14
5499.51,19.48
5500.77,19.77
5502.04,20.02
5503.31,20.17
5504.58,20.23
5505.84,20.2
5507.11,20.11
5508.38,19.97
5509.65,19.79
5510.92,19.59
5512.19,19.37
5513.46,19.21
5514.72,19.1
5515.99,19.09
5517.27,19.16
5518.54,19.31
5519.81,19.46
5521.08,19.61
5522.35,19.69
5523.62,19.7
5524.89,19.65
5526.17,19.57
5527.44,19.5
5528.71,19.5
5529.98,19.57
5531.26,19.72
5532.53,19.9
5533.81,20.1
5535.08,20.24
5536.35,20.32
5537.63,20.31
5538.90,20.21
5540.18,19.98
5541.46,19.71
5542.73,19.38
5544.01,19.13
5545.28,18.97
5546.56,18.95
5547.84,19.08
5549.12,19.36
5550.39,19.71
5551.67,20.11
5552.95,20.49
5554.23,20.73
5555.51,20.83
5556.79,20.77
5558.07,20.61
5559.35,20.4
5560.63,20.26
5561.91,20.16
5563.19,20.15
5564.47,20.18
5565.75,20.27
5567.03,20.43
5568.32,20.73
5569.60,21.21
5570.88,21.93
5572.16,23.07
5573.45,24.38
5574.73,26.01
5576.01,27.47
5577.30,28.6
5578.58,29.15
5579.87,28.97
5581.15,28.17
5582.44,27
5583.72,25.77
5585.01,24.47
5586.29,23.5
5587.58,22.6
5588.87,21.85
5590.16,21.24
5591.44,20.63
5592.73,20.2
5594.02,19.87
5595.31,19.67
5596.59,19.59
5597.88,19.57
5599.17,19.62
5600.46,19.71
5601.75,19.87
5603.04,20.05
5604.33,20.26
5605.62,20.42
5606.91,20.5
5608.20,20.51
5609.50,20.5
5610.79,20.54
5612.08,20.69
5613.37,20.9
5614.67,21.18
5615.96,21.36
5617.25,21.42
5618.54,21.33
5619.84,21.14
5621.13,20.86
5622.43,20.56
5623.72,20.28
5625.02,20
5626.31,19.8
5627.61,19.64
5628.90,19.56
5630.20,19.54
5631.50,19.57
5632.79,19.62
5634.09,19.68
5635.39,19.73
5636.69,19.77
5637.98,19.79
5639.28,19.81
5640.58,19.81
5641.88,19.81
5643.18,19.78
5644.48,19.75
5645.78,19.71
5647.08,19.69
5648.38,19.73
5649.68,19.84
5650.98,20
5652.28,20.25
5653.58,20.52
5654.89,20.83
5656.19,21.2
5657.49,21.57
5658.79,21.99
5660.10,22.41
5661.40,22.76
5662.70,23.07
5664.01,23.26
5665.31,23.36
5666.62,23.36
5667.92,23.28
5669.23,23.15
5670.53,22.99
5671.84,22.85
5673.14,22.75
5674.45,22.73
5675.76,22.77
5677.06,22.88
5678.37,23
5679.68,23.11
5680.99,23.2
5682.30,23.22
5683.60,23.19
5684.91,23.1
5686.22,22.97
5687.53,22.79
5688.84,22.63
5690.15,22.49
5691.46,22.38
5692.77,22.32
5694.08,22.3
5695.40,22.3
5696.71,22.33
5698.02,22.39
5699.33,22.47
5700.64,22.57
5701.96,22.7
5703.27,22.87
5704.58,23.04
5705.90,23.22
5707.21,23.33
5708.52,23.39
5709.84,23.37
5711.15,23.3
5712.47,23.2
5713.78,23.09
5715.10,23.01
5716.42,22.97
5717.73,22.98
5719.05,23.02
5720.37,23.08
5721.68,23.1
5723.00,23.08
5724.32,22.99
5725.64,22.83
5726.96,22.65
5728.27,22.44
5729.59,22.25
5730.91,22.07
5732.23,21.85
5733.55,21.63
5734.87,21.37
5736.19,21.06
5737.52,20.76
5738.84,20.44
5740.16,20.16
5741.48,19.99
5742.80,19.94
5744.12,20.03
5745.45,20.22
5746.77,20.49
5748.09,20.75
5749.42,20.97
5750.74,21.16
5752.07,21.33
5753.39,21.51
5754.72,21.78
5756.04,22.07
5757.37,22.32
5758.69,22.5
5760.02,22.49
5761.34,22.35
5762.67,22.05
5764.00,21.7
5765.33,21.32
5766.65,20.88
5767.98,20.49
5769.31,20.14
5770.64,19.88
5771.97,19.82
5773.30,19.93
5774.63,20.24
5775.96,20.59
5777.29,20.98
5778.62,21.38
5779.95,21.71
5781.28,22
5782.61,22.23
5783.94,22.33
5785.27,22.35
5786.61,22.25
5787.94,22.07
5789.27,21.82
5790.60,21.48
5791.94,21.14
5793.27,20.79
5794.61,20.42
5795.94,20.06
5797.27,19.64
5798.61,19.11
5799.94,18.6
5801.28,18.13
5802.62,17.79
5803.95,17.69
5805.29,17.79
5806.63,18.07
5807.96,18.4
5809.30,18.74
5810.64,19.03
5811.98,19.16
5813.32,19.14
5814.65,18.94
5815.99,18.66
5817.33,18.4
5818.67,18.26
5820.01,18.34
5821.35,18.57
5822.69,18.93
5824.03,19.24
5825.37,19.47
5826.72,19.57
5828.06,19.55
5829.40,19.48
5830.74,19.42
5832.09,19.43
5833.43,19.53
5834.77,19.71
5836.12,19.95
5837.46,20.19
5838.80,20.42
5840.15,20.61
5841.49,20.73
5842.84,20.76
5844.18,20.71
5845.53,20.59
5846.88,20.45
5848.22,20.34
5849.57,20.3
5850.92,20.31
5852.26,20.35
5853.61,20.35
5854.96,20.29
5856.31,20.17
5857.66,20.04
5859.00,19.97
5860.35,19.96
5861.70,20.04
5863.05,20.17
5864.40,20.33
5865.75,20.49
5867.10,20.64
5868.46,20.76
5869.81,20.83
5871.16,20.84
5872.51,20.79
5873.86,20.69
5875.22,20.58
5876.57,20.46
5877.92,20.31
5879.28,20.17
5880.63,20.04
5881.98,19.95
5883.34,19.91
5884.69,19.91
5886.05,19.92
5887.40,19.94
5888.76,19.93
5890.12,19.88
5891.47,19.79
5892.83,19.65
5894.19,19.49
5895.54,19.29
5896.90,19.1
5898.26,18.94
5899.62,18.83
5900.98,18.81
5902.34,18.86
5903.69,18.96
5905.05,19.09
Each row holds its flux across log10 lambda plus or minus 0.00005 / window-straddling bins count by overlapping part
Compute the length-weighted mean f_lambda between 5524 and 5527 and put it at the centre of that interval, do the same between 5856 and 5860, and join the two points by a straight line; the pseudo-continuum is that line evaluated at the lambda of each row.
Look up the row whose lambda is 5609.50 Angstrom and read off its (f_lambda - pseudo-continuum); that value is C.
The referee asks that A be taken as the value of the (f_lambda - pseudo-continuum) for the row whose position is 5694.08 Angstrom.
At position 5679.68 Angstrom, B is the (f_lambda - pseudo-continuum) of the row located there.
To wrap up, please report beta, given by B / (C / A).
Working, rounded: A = 2.5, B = 3.3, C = 0.8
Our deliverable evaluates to 10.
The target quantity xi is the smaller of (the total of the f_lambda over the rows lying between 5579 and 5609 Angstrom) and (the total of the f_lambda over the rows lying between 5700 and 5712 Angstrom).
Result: 208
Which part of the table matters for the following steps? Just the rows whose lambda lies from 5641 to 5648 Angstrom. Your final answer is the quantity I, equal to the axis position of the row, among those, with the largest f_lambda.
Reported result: 5641.88 Angstrom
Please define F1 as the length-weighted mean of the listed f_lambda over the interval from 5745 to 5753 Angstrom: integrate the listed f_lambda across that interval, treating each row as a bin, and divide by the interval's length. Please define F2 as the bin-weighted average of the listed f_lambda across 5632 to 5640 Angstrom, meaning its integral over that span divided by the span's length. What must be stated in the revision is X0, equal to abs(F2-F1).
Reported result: 1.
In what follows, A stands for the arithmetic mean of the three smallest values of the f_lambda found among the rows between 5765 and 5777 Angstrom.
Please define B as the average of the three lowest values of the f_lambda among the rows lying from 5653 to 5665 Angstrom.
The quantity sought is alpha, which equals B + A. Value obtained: 40.7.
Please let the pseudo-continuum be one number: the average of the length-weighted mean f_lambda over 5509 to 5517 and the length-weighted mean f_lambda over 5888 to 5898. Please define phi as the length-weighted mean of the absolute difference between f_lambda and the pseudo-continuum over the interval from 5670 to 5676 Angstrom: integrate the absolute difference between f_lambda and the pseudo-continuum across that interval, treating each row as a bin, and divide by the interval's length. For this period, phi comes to 3.4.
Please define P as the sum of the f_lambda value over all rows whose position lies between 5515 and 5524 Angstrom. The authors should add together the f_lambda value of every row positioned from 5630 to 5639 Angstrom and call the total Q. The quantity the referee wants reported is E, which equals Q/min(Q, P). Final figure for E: 1.012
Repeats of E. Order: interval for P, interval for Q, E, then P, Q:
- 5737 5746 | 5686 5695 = 1.115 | 142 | 158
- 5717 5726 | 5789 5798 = 1.000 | 161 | 145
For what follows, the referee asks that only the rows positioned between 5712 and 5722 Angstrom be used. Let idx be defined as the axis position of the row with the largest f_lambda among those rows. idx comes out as 5712.47 Angstrom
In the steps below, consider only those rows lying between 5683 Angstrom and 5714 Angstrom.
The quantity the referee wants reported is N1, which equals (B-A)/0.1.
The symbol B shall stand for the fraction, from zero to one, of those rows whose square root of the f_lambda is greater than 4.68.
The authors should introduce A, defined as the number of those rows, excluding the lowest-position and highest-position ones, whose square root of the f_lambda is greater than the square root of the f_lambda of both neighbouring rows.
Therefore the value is 0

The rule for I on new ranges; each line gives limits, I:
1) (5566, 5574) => 5573.45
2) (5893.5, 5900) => 5894.19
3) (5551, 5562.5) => 5555.51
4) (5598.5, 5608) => 5606.91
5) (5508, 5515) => 5508.38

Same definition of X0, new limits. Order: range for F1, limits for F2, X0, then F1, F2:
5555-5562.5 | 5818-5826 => 2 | 20.5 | 19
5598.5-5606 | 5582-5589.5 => 4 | 20.0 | 24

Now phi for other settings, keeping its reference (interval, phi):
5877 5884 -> 0.6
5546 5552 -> 0.4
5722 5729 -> 3.4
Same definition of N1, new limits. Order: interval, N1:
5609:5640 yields -10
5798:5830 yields -20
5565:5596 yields -4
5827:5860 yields -10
